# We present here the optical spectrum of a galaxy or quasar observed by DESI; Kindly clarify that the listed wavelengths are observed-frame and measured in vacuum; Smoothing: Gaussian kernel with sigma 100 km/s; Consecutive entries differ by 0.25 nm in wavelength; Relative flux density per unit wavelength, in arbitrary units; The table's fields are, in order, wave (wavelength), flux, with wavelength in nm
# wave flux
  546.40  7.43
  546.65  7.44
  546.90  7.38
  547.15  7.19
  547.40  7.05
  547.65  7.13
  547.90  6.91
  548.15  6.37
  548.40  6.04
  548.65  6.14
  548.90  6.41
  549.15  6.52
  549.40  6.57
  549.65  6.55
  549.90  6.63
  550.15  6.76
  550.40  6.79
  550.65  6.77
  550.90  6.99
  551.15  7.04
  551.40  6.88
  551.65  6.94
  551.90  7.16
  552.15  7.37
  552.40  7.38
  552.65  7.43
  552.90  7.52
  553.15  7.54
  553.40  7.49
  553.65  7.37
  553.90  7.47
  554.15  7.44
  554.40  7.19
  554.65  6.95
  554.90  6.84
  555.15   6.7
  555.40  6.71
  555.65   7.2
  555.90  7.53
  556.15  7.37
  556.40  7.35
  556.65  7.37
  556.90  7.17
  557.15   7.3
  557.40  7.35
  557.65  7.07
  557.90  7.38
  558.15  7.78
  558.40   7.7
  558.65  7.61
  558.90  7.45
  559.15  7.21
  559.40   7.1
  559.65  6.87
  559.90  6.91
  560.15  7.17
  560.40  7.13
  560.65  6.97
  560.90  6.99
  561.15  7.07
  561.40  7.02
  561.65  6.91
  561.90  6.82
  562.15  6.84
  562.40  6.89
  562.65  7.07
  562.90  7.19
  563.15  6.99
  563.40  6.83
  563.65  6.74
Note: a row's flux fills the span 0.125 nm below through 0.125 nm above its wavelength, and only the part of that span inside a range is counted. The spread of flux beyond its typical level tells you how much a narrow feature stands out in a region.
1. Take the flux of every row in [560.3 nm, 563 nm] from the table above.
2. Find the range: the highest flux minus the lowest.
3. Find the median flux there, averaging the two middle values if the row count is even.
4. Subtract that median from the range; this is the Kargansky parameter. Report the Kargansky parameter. -6.6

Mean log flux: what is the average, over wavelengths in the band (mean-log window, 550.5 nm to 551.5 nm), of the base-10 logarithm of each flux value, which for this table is 0.840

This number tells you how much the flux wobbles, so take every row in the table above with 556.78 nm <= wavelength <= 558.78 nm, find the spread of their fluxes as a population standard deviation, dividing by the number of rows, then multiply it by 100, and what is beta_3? 24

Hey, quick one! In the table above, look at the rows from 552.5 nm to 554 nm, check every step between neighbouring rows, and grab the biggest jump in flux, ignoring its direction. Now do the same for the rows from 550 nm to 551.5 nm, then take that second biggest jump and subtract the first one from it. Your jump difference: 0.10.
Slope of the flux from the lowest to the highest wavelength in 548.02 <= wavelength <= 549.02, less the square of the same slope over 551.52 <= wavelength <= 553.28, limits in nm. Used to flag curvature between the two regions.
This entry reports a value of -0.11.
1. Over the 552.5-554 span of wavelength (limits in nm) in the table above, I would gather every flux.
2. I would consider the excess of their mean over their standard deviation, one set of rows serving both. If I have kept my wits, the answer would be 7.41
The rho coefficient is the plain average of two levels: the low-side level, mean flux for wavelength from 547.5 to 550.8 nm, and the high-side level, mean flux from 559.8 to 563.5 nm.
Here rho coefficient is 6.79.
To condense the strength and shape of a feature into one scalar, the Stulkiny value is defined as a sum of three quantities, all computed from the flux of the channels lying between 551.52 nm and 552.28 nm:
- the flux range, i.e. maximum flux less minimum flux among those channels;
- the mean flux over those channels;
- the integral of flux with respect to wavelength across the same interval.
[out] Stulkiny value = 13.0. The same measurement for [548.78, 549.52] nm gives 11.5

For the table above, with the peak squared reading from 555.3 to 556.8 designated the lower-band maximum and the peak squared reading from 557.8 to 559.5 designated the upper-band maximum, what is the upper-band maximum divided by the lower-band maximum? 1.07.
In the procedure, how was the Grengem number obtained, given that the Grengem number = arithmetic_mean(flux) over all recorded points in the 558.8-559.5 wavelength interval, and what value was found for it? 7.25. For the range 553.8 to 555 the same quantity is 7.18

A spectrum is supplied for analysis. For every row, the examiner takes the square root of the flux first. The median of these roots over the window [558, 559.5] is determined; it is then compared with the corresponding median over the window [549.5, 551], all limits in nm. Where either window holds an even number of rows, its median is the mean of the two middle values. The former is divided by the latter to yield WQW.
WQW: 1.06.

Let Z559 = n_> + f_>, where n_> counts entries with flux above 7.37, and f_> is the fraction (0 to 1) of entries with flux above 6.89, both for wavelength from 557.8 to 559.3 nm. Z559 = 6.0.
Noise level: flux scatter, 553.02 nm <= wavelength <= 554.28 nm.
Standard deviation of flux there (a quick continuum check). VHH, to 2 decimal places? 0.06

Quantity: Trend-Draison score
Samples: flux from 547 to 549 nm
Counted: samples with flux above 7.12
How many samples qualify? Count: 2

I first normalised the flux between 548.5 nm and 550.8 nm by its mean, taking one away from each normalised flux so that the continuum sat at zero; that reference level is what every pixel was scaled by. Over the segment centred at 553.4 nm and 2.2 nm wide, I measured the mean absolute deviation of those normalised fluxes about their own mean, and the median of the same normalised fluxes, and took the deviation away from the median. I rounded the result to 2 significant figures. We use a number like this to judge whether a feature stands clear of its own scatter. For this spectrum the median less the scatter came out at 0.12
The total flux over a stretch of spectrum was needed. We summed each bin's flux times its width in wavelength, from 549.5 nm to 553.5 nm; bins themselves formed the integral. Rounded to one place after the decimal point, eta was 28.3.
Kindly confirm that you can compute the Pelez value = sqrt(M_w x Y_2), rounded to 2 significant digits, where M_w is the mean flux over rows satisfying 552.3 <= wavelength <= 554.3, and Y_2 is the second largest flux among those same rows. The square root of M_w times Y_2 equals 7.5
